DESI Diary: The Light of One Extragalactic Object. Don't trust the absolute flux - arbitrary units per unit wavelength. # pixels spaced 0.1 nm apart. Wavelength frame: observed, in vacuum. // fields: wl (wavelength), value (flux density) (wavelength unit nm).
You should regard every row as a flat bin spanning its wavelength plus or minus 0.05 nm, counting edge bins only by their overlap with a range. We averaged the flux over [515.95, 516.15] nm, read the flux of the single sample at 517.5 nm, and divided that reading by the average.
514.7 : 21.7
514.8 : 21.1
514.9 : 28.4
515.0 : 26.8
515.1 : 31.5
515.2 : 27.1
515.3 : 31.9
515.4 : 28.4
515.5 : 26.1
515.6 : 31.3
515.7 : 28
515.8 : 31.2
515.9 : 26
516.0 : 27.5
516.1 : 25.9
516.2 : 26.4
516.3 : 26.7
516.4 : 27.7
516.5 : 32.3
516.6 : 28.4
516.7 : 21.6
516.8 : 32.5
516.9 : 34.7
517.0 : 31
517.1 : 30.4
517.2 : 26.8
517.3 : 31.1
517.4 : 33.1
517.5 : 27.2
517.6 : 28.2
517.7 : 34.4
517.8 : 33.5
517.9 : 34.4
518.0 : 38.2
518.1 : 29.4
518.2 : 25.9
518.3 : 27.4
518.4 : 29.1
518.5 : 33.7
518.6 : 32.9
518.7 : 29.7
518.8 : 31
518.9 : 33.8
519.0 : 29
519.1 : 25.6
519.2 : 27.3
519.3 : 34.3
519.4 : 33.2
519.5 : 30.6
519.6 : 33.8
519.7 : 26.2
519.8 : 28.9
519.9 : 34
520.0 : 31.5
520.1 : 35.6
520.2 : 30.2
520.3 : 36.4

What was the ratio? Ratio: 1.02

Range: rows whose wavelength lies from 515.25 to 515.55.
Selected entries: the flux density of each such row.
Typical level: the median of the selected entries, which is 28.4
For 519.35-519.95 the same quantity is 31.9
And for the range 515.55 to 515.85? 31.2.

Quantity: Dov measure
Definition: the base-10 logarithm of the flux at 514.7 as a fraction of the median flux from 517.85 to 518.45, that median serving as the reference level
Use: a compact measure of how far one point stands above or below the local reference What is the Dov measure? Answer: -0.13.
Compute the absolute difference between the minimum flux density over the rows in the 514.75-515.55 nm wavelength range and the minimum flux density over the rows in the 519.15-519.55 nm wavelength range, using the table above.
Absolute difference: 6.2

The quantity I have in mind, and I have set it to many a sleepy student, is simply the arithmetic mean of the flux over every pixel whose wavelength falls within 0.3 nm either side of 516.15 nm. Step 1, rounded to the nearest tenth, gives 26.7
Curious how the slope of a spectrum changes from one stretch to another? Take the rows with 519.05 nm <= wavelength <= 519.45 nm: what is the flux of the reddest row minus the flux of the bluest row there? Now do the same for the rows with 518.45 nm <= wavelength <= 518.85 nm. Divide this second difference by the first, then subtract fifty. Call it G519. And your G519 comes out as -50.4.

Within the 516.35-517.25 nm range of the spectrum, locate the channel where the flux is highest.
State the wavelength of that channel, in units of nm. 516.9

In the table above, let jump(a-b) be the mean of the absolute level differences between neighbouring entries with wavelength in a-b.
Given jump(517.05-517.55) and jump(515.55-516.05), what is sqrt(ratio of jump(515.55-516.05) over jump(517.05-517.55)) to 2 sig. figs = 0.91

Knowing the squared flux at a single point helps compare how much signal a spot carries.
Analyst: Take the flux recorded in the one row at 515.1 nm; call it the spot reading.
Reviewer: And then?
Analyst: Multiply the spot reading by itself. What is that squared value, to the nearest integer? 992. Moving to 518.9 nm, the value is 1142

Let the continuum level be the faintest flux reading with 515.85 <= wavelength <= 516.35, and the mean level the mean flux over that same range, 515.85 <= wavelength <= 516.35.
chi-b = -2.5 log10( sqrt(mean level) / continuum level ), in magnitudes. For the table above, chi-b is 1.75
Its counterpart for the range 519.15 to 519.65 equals 1.71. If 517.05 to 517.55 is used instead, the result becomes 1.73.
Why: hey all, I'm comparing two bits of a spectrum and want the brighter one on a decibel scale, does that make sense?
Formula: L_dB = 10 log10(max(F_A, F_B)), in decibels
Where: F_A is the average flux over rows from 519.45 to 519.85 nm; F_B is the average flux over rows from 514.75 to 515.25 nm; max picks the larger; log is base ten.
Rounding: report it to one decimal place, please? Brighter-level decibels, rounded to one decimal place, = 14.8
